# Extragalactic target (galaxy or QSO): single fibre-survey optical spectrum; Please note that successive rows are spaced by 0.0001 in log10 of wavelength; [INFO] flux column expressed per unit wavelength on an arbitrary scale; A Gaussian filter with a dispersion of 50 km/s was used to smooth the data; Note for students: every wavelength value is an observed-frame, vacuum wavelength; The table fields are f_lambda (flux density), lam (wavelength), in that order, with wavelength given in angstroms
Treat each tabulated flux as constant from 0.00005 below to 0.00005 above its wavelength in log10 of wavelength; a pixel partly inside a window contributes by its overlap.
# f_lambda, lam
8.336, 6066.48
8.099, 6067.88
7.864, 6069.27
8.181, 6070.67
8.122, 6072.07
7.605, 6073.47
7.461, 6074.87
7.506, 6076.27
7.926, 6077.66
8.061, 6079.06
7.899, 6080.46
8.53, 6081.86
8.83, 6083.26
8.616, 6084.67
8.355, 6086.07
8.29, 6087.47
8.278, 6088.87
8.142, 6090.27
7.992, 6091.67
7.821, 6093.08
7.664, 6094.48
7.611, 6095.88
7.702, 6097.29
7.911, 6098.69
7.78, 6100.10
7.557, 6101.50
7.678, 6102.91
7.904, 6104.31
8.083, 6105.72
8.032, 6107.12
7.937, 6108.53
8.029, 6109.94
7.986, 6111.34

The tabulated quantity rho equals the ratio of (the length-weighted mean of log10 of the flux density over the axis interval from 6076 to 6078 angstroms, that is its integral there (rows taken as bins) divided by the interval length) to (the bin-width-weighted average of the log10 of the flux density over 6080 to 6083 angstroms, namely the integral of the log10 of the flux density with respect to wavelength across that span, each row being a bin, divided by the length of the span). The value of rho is 0.97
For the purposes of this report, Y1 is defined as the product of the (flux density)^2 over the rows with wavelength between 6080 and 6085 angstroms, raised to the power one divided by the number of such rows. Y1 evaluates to 71.6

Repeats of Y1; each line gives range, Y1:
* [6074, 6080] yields 59.8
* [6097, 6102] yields 59.9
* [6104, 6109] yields 63.8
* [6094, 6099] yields 59.6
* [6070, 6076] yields 61.4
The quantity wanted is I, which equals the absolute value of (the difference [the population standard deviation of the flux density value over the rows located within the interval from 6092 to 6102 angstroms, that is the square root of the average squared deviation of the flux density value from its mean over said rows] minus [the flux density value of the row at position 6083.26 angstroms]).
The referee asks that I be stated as 8.7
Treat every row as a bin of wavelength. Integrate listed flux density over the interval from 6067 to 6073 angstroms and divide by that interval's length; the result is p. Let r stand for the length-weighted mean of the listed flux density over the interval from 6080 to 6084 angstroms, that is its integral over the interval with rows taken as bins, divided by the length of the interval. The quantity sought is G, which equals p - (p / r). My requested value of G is 7.10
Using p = 8.1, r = 8.4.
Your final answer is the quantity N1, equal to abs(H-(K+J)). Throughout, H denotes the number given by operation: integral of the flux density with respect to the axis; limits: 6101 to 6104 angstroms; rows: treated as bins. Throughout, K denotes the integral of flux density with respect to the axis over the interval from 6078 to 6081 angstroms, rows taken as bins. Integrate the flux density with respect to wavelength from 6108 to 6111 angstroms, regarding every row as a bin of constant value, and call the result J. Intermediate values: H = 23.0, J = 24.0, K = 23.9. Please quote 25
